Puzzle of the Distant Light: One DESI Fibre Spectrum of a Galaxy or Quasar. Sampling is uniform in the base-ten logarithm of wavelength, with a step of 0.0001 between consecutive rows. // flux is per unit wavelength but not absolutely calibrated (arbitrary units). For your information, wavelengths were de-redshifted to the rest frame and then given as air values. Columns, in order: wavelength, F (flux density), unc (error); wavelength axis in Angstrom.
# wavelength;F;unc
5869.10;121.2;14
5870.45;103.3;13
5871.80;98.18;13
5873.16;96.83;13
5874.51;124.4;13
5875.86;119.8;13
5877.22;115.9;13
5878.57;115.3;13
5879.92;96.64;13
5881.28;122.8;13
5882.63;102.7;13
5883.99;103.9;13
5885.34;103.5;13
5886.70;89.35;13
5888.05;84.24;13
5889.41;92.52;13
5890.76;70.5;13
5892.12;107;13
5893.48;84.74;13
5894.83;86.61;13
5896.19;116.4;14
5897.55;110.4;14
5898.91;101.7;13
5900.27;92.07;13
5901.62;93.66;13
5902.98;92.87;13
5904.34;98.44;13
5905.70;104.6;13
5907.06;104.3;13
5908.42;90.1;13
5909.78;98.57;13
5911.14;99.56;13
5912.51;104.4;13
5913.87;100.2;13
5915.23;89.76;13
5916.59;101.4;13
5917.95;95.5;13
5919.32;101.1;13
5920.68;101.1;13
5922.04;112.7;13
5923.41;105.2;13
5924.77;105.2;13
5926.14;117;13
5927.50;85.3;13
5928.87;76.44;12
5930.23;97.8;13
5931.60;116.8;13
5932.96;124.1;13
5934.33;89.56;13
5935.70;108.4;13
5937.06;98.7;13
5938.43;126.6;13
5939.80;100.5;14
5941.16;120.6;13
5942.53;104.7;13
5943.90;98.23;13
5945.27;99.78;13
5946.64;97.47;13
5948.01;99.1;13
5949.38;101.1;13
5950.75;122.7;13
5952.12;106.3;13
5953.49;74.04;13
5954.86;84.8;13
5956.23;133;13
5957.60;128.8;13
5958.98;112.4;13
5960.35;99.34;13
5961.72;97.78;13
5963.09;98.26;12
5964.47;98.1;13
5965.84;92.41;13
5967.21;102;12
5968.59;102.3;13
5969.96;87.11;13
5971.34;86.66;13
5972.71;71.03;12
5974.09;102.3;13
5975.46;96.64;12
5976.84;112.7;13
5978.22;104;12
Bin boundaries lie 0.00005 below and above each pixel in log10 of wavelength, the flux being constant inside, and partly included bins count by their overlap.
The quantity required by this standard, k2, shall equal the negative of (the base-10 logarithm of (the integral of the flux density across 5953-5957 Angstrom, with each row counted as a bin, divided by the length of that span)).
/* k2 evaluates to -2.00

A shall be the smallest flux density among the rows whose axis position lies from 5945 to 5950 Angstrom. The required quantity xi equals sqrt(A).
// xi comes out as 9.9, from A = 97.47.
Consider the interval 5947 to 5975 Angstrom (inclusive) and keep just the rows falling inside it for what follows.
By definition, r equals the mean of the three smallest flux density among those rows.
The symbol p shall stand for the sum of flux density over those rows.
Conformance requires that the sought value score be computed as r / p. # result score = 0.0383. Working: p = 2000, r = 76.6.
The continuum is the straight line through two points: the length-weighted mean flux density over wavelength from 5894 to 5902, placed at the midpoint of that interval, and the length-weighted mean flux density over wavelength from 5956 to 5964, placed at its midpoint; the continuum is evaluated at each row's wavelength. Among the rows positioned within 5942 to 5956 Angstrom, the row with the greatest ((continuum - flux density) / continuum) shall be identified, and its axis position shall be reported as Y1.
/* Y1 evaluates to 5953.49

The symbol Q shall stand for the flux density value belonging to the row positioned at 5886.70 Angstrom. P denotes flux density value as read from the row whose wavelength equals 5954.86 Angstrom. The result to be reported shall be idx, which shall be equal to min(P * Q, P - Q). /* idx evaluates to -5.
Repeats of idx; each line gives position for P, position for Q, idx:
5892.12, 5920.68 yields 6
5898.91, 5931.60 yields -15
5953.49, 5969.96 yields -13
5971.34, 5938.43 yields -40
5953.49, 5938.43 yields -53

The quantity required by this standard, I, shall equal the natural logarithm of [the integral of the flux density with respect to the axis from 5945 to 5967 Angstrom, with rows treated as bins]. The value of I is 7.7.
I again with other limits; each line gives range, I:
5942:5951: 6.8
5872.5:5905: 8.1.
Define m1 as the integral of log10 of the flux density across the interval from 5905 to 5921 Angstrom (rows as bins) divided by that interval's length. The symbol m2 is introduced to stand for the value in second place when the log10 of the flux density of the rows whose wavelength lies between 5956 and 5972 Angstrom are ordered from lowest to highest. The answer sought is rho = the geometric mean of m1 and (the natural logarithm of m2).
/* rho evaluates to 1.15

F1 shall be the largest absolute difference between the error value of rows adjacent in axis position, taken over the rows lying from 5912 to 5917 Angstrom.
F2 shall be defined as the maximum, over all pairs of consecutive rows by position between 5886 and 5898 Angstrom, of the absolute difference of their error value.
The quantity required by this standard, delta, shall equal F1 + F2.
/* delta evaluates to 1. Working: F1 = 0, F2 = 1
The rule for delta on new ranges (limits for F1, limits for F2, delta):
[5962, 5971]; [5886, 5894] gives 1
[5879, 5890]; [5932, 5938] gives 0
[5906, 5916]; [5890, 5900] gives 1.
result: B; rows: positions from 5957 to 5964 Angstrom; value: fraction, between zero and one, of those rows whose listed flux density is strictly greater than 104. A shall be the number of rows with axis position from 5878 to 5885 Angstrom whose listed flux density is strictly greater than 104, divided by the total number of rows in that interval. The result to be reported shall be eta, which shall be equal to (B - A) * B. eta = 0.00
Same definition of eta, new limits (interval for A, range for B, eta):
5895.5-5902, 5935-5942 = 0.12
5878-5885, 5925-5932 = 0.00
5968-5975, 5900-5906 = 0.04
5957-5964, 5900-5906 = -0.04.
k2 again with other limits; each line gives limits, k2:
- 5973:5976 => -1.98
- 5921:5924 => -2.03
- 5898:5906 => -1.99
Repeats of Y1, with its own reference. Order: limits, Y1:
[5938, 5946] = 5943.90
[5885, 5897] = 5890.76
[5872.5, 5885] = 5879.92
